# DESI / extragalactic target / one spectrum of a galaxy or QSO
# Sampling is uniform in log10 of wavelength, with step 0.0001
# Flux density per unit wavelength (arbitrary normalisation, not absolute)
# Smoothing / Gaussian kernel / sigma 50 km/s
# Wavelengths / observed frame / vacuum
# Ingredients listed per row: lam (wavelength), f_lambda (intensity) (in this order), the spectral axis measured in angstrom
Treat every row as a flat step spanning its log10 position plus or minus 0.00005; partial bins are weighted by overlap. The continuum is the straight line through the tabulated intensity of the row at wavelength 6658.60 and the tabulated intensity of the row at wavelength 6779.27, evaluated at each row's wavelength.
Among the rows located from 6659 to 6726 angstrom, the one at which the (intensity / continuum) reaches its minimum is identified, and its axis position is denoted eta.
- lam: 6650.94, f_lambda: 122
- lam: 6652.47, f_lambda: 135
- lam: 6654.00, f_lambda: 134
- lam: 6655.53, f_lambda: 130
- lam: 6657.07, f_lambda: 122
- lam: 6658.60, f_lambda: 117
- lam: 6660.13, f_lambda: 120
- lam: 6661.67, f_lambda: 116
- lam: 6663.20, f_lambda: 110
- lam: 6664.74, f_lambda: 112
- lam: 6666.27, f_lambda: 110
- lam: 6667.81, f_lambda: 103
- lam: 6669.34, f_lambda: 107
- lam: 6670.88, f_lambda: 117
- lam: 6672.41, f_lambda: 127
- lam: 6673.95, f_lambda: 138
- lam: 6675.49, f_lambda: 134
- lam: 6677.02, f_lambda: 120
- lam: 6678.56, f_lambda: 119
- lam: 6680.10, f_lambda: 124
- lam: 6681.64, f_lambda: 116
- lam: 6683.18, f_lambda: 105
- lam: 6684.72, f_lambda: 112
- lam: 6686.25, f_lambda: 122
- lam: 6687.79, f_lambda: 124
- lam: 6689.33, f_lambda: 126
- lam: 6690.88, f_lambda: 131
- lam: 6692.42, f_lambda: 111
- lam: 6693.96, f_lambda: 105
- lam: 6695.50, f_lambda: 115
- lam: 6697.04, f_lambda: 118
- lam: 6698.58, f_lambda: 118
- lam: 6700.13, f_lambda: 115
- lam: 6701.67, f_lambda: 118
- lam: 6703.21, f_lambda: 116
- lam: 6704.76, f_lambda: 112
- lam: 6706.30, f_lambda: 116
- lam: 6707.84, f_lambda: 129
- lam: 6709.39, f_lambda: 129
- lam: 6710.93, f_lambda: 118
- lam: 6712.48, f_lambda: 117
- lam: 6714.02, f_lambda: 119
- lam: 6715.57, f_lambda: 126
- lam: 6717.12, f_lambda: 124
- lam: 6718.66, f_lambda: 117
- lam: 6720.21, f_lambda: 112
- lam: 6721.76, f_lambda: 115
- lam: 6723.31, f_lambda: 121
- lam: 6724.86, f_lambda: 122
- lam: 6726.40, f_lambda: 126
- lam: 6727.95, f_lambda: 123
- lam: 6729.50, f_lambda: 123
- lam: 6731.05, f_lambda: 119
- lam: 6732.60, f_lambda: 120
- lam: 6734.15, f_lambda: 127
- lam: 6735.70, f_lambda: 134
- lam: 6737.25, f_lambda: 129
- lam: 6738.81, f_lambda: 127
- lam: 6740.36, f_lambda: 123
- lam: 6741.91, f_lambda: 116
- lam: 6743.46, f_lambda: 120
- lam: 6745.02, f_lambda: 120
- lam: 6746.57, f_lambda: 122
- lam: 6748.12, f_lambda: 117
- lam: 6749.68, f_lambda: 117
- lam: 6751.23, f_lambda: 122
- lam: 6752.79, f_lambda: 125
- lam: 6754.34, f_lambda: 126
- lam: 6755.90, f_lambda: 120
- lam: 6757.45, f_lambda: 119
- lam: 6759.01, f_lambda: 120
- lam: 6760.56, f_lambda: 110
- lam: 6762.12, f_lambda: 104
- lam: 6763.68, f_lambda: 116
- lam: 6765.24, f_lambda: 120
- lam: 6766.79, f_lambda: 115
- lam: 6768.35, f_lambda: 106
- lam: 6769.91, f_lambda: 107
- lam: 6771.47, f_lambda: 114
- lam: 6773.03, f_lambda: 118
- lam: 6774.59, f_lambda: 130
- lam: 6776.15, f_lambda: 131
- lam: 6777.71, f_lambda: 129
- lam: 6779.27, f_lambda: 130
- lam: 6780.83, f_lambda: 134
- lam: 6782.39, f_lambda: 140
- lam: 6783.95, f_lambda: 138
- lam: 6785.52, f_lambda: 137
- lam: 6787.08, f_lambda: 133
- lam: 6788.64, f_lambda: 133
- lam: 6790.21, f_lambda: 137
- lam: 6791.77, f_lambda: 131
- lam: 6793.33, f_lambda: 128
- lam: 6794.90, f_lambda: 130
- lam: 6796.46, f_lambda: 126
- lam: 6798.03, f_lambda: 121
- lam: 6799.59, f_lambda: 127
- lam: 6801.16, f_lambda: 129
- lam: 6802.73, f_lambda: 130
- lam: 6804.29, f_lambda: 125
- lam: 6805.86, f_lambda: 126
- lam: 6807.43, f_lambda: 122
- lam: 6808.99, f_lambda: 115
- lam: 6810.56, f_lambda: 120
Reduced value 6693.96 angstrom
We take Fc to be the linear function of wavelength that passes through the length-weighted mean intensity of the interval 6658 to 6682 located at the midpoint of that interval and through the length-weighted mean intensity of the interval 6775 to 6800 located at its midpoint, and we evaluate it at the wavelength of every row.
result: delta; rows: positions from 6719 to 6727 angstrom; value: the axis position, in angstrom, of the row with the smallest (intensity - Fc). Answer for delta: 6720.21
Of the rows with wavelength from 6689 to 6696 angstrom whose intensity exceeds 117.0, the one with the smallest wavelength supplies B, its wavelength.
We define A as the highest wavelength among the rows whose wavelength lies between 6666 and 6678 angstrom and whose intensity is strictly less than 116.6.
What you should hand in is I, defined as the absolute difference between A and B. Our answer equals 20.0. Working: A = 6669.34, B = 6689.33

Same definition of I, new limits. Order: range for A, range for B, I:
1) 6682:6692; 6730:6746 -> 46.3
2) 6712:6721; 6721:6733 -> 3.1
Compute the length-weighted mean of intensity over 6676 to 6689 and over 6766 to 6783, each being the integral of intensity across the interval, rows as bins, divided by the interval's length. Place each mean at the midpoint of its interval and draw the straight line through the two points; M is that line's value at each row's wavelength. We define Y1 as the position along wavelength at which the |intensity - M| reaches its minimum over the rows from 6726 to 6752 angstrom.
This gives 6751.23 angstrom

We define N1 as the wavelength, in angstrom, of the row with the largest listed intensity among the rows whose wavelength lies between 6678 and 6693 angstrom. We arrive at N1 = 6690.88 angstrom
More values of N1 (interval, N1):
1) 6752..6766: 6754.34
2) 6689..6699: 6690.88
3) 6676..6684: 6680.10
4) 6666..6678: 6673.95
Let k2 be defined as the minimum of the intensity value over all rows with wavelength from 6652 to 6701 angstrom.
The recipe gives 103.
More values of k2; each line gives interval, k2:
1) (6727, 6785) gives 104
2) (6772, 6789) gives 118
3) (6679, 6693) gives 105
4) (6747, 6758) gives 117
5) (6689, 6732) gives 105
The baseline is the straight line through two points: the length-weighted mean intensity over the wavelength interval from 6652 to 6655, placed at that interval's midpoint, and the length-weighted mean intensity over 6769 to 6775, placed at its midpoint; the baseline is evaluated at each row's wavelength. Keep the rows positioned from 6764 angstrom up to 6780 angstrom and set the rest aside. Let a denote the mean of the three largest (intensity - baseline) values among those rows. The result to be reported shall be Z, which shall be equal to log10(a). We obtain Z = 1.2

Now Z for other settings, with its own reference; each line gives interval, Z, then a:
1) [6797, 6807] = 1.2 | 17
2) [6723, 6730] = 0.0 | 1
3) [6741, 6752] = 0.2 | 1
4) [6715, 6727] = 0.1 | 1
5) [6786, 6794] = 1.3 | 21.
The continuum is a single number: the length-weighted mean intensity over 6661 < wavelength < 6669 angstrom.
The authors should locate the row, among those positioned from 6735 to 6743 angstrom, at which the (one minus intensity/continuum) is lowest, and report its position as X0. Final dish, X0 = 6735.70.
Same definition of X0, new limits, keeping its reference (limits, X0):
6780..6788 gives 6782.39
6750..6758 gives 6754.34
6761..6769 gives 6765.24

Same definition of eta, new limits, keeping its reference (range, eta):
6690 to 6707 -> 6693.96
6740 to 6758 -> 6741.91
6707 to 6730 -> 6720.21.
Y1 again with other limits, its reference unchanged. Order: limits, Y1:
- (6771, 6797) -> 6796.46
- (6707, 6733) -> 6723.31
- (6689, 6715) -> 6714.02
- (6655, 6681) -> 6658.60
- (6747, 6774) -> 6751.23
